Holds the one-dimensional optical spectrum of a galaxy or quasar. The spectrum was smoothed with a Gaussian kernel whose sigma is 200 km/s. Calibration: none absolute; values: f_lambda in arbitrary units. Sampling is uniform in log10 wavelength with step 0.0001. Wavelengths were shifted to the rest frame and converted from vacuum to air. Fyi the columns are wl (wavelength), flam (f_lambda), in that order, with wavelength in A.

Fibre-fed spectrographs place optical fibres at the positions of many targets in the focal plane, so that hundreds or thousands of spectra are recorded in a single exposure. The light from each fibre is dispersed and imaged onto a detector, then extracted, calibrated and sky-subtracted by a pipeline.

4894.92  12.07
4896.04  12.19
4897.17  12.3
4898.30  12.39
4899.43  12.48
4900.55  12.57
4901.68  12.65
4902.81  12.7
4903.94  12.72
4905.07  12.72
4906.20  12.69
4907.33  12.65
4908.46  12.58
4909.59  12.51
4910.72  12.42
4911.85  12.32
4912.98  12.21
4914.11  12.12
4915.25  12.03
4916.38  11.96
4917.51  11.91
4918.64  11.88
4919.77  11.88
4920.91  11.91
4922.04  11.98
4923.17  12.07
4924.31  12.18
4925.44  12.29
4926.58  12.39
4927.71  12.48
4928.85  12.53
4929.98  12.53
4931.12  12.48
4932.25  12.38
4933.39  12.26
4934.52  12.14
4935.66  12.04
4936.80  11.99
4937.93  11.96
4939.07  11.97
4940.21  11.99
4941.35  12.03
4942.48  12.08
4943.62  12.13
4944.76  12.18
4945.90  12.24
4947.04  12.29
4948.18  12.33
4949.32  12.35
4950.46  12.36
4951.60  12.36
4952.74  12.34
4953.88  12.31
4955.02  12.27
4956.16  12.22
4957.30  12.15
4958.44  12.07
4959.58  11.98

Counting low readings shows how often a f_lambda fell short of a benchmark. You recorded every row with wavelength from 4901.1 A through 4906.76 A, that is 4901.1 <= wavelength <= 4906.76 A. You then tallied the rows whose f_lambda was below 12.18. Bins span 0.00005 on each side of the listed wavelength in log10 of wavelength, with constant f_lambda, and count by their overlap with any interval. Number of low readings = 0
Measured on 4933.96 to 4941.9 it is 7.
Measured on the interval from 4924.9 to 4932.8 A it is 0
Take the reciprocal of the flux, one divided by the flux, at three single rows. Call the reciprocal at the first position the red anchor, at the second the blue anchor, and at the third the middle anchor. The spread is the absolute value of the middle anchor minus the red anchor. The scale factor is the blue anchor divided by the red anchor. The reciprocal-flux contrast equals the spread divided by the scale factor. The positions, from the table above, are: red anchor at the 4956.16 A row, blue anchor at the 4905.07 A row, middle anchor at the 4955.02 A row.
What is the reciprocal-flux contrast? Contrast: 0.0003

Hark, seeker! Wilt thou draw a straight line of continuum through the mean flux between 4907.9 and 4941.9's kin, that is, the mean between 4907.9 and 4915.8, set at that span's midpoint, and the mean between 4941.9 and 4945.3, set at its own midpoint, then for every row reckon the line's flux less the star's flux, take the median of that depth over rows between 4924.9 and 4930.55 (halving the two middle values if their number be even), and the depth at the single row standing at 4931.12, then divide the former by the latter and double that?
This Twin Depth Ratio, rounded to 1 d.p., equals 1.9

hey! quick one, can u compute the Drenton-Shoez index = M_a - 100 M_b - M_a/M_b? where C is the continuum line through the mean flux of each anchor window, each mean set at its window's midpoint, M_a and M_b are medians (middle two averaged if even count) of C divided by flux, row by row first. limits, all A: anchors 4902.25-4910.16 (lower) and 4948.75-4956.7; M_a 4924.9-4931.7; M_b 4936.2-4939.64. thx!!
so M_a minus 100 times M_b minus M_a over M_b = -104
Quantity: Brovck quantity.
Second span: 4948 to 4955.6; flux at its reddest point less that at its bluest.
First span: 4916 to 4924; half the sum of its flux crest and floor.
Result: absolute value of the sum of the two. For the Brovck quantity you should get 11.9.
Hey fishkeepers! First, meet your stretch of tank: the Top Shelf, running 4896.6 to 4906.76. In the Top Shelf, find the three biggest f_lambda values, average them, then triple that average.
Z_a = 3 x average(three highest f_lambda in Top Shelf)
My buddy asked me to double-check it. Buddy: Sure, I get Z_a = 38.1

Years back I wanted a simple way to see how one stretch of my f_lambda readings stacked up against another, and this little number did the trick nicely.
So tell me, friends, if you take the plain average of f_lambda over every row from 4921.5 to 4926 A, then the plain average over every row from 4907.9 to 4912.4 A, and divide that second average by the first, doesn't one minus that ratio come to -0.03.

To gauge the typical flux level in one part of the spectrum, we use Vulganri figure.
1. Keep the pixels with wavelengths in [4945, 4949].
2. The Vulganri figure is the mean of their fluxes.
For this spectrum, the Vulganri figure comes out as 12.3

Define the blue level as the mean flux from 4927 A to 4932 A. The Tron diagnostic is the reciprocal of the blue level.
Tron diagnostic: 0.0800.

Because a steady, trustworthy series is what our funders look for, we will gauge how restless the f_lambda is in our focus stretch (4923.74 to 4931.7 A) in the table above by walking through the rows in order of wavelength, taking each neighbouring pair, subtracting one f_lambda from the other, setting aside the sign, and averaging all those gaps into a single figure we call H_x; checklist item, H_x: 0.067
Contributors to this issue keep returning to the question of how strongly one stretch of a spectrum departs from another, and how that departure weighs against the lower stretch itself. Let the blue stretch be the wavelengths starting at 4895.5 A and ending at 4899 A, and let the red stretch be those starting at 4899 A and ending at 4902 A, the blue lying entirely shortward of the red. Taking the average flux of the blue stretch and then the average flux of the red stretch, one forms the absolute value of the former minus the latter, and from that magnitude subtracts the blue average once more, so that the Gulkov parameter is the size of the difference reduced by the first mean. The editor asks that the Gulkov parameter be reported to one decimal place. -12.0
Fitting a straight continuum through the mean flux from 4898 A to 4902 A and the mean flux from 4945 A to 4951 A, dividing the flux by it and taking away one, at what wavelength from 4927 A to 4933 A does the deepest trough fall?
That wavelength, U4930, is 4932.25 A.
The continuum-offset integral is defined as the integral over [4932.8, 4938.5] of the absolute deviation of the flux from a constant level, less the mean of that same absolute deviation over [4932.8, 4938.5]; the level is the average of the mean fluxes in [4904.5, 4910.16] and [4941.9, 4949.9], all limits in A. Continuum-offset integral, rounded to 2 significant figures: 1.6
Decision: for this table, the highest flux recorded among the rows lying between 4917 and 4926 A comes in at 12.29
